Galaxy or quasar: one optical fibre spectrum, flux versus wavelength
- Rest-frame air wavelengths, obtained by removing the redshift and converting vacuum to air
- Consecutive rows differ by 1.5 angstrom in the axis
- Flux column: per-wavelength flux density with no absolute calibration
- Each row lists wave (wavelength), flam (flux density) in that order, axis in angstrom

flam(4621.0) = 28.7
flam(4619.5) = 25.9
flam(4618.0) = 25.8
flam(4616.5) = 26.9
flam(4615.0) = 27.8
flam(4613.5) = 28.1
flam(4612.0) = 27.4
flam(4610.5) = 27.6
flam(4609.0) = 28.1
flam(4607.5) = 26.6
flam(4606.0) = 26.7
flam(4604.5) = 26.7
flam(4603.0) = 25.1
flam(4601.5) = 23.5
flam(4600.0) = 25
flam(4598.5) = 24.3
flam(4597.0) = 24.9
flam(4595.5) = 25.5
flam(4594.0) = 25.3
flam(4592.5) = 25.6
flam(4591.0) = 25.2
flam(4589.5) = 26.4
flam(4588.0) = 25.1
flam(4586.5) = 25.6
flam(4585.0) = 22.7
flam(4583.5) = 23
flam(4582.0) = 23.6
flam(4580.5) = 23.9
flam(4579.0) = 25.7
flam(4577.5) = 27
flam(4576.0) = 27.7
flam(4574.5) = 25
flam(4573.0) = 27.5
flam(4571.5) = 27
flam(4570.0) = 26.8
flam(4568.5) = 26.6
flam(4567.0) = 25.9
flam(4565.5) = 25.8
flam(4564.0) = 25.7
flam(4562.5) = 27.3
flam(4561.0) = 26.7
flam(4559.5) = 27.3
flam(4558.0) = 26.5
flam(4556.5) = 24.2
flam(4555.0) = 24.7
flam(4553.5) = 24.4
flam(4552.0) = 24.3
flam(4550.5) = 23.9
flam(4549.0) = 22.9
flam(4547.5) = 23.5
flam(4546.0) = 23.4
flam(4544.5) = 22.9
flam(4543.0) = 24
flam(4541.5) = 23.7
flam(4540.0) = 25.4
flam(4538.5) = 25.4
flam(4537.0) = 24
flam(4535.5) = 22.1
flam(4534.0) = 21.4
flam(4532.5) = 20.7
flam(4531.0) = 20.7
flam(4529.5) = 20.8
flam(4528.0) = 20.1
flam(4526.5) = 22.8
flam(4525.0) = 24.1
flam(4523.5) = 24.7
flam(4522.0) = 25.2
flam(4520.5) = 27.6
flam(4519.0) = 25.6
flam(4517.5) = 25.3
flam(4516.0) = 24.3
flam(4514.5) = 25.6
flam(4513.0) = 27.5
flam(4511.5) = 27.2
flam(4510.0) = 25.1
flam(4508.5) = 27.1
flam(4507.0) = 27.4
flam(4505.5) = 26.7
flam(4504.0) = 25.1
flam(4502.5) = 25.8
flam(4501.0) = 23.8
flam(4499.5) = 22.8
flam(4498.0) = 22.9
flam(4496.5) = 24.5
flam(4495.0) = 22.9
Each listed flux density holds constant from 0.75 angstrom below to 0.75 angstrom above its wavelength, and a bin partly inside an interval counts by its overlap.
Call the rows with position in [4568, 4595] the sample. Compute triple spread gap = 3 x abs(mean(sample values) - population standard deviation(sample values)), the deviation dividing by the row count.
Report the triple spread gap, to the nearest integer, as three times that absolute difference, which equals 72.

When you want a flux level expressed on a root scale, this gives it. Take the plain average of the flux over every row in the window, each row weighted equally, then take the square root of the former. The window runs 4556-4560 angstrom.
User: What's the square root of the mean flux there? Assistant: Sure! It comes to 5.10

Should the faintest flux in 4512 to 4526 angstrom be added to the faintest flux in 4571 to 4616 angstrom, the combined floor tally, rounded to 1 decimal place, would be 46.8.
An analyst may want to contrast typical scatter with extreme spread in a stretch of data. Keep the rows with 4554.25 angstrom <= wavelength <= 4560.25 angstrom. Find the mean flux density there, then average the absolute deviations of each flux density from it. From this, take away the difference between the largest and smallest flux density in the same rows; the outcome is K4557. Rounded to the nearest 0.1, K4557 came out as -1.9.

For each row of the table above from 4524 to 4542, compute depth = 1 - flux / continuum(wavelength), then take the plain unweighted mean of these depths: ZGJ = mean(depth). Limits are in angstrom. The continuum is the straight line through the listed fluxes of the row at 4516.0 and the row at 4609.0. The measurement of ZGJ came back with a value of 0.10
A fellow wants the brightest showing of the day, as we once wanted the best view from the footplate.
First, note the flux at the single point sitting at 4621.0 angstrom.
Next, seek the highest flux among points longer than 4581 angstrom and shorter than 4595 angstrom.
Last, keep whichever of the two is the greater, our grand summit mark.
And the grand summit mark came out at 28.70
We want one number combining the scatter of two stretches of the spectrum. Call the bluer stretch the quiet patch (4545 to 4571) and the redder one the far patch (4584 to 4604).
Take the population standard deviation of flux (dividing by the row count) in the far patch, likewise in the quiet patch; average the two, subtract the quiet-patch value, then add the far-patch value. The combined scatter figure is 0.68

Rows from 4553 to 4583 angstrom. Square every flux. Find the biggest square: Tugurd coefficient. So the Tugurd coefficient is 767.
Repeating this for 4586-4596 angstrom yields 697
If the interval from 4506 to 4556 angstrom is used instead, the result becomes 762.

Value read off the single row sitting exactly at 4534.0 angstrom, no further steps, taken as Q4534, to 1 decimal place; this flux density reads 21.4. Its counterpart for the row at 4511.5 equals 27.2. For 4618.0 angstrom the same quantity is 25.8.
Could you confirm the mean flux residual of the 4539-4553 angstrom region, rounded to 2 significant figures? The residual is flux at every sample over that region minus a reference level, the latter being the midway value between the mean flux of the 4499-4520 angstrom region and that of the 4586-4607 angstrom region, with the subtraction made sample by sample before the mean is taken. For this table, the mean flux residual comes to -1.7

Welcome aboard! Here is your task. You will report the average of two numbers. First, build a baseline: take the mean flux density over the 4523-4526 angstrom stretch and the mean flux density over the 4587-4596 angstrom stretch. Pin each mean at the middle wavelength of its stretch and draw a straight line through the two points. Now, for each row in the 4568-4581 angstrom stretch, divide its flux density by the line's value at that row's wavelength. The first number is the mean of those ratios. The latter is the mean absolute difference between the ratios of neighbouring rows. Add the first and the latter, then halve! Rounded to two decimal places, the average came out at 0.55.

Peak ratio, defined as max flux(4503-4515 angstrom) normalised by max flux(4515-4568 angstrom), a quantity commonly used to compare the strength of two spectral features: 1.00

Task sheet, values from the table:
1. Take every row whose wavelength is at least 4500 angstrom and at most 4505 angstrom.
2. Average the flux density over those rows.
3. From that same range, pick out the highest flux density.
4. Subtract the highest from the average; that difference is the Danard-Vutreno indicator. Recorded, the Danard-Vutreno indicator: -0.9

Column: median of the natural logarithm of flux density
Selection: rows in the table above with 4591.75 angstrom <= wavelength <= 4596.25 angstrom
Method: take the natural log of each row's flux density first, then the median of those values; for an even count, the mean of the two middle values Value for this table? 3.24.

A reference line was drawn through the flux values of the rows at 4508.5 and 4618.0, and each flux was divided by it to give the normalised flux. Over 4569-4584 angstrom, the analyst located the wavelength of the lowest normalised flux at 4583.5 angstrom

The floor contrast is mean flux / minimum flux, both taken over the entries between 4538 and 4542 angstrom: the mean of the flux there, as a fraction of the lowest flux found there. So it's 1.05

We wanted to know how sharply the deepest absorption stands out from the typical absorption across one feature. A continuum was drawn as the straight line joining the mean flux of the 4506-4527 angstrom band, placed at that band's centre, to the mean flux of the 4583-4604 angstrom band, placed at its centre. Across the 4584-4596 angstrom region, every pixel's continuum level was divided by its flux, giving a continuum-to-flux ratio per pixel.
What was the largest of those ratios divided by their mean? 1.11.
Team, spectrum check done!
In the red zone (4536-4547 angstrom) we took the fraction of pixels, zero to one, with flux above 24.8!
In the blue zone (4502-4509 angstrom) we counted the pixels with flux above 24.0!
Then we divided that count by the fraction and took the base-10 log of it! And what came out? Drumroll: 1.2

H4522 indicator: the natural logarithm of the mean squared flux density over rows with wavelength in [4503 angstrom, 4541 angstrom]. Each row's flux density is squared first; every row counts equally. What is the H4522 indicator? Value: 6.40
